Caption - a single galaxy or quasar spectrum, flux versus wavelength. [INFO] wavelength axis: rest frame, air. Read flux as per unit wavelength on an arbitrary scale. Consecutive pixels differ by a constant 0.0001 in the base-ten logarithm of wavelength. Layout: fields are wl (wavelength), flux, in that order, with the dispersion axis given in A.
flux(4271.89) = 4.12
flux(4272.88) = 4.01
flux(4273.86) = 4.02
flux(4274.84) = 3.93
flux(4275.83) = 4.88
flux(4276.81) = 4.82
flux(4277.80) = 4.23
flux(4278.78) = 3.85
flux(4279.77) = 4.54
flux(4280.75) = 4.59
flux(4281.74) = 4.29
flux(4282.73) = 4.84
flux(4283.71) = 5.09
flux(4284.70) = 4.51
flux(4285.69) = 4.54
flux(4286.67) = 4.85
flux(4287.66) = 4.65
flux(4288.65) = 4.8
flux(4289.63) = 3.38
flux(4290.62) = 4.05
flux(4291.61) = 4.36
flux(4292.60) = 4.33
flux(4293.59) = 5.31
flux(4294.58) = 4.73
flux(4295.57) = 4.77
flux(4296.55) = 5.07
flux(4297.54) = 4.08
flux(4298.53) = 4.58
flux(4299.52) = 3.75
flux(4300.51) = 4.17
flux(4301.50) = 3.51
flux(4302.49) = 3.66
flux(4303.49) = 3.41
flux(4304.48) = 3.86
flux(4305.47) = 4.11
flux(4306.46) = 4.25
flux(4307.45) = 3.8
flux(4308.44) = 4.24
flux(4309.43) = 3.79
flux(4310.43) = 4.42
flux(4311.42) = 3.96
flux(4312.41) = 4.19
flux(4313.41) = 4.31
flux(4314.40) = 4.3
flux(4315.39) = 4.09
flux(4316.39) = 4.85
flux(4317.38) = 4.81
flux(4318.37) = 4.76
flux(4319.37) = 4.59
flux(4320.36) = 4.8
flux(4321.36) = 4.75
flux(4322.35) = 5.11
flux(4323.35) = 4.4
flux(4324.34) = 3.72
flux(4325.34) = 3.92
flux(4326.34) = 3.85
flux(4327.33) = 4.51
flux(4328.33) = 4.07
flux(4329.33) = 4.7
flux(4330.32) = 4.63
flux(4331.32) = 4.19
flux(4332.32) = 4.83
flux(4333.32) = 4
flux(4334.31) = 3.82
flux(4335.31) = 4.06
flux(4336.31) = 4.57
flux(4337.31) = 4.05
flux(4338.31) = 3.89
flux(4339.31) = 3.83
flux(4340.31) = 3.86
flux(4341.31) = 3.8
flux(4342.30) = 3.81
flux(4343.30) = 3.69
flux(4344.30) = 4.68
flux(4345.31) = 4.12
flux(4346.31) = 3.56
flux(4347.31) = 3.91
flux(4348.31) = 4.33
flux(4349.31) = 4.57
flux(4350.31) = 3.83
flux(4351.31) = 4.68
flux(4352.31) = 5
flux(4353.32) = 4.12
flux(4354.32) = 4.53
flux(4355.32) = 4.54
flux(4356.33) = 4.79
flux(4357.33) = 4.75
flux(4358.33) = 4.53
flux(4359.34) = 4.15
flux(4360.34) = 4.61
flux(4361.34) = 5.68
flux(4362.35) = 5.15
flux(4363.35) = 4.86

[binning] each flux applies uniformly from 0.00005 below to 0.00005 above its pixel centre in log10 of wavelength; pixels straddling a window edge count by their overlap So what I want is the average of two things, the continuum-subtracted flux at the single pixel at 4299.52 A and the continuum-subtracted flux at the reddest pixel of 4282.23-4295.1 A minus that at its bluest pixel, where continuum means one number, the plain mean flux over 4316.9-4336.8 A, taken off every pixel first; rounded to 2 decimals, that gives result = -0.38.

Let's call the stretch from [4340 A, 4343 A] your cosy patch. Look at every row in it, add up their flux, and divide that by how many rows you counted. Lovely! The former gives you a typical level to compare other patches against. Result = 3.82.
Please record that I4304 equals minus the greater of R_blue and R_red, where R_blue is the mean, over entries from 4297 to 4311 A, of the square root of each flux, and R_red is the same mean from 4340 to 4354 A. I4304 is -2.03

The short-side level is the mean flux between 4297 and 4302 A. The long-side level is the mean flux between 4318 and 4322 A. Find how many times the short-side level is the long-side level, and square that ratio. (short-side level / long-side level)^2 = 0.72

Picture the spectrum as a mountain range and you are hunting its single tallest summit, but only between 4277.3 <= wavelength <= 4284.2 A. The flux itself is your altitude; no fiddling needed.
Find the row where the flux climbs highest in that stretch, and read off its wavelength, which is 4283.71 A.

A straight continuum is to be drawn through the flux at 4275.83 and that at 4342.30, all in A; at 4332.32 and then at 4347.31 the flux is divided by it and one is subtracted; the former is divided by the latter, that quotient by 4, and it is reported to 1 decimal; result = 1.1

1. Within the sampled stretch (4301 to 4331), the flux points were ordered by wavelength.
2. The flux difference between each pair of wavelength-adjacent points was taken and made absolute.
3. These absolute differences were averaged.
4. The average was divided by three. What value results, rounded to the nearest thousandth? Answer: 0.107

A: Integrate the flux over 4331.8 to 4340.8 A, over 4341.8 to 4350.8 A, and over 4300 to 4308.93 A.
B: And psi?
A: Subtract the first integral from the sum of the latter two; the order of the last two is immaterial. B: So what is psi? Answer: 34.4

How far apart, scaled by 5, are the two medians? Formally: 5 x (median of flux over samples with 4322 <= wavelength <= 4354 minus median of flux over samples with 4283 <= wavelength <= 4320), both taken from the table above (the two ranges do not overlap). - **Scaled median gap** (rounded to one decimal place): -1.2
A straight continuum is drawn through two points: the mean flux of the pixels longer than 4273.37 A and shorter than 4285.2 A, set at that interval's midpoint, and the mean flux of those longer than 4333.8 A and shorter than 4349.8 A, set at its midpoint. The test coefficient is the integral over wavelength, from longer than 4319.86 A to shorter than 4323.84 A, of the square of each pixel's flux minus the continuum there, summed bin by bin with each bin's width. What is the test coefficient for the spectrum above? 1.6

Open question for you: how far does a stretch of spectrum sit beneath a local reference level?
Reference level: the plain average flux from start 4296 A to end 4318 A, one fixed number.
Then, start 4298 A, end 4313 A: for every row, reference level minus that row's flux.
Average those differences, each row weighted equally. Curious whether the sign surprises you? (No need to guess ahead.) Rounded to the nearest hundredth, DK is 0.17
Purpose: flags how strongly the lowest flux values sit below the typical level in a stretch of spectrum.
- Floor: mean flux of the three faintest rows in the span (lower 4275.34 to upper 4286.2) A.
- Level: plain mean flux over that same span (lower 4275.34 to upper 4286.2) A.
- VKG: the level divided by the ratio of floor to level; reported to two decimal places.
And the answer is 5.05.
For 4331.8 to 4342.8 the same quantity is 4.30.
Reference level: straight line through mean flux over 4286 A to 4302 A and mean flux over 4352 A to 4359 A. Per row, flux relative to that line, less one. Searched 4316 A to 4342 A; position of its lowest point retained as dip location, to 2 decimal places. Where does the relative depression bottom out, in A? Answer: 4324.34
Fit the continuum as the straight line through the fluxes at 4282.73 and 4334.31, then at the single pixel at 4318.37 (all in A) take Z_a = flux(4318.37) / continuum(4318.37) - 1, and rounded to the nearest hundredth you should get 0.15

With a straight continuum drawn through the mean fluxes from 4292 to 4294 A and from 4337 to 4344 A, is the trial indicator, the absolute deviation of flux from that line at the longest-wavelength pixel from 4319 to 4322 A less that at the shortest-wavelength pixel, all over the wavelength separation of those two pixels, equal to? 0.10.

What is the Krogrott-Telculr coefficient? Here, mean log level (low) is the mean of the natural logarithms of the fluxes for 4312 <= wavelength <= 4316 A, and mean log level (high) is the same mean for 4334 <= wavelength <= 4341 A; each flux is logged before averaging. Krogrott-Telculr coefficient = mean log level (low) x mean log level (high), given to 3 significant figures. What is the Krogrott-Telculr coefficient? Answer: 2.00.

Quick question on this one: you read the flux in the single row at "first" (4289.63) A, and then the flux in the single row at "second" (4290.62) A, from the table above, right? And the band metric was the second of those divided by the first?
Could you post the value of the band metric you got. 1.20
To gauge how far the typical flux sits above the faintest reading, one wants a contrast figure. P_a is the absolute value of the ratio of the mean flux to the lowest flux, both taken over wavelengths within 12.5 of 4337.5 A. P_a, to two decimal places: 1.16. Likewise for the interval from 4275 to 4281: 1.16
